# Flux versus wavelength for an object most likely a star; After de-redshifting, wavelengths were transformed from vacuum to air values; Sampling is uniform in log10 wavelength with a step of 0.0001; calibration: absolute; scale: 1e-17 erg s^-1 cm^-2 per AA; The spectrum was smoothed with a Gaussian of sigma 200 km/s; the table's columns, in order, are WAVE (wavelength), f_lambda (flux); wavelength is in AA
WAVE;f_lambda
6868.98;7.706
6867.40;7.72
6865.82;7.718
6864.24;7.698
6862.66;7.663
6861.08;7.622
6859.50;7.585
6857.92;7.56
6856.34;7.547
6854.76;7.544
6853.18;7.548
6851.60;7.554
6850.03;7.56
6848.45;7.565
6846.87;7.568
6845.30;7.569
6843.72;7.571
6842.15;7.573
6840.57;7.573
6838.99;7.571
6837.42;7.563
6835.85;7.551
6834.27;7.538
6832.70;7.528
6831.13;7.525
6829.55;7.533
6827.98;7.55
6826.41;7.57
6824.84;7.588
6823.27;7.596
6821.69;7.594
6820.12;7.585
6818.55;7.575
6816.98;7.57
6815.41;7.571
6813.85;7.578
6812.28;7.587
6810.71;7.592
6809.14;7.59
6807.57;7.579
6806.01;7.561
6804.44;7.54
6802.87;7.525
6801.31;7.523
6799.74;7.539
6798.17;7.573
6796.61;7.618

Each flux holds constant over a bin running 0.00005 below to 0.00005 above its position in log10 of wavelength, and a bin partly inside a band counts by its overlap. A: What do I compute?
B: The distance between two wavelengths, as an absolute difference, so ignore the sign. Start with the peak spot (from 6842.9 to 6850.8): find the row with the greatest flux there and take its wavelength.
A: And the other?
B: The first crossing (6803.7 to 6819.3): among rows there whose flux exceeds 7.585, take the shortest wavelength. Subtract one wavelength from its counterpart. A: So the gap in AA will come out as 34.6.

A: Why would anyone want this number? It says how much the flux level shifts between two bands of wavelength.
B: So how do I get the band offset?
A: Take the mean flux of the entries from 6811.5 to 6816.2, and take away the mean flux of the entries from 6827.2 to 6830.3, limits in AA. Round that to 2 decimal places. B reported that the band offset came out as 0.04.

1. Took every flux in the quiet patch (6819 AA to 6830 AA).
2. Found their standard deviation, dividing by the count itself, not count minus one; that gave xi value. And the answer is 0.022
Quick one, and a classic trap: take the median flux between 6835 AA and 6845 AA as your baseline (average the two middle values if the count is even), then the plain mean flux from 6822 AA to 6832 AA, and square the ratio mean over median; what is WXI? 1.00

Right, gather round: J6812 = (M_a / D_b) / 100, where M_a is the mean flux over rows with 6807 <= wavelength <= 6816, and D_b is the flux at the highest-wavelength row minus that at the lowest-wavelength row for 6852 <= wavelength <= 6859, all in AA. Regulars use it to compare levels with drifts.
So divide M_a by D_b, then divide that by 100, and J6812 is 6.3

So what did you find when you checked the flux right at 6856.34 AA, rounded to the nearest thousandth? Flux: 7.547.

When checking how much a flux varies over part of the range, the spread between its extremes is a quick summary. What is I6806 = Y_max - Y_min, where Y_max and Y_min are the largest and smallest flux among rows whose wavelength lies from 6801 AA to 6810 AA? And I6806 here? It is 0.067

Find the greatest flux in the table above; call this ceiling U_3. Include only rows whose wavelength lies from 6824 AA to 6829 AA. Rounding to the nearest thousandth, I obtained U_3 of 7.588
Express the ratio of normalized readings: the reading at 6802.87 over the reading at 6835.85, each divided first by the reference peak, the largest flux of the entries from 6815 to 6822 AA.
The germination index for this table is 1.00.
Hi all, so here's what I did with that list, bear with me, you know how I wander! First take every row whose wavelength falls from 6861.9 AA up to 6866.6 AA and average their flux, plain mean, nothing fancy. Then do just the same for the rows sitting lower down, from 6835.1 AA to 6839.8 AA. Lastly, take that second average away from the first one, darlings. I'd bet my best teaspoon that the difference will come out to 0.13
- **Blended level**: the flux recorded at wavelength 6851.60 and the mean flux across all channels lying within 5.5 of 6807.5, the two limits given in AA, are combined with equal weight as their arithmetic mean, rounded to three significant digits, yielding 7.56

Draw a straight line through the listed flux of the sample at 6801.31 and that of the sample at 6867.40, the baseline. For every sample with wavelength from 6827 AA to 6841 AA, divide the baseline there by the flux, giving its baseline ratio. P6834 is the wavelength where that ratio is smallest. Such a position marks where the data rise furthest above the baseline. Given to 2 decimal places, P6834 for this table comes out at 6827.98 AA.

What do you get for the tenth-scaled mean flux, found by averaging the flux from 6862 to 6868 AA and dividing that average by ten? 0.770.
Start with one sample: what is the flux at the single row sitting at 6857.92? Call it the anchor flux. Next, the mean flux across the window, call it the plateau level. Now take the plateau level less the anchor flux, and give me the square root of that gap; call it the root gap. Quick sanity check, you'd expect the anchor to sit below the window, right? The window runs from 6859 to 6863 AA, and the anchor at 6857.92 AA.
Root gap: 0.25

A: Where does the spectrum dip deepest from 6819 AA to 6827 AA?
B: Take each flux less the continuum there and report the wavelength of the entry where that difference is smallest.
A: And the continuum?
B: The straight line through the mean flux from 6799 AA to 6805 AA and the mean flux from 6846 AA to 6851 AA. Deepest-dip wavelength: 6826.41 AA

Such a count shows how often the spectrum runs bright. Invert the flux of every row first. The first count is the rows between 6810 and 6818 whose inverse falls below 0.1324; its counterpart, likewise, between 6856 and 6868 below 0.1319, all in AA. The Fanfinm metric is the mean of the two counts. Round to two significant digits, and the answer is 5.5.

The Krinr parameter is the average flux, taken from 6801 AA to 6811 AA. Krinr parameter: 7.56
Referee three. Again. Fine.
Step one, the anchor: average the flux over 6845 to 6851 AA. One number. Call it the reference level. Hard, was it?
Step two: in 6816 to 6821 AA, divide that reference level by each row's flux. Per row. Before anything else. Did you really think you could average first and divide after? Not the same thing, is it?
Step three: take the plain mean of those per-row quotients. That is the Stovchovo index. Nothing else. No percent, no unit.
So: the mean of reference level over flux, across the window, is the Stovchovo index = 1.00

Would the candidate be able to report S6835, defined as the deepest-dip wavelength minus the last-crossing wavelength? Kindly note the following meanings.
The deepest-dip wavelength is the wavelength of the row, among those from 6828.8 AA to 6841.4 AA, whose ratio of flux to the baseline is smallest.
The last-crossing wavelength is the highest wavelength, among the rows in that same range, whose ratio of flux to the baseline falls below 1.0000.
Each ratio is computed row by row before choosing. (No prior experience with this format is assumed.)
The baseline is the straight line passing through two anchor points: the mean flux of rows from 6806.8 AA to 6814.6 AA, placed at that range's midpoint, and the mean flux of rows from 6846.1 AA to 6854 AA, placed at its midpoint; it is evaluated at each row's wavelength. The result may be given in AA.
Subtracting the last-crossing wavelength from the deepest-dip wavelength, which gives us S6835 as -6.3 AA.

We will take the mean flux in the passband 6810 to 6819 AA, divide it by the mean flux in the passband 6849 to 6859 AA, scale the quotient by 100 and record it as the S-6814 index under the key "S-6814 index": 100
